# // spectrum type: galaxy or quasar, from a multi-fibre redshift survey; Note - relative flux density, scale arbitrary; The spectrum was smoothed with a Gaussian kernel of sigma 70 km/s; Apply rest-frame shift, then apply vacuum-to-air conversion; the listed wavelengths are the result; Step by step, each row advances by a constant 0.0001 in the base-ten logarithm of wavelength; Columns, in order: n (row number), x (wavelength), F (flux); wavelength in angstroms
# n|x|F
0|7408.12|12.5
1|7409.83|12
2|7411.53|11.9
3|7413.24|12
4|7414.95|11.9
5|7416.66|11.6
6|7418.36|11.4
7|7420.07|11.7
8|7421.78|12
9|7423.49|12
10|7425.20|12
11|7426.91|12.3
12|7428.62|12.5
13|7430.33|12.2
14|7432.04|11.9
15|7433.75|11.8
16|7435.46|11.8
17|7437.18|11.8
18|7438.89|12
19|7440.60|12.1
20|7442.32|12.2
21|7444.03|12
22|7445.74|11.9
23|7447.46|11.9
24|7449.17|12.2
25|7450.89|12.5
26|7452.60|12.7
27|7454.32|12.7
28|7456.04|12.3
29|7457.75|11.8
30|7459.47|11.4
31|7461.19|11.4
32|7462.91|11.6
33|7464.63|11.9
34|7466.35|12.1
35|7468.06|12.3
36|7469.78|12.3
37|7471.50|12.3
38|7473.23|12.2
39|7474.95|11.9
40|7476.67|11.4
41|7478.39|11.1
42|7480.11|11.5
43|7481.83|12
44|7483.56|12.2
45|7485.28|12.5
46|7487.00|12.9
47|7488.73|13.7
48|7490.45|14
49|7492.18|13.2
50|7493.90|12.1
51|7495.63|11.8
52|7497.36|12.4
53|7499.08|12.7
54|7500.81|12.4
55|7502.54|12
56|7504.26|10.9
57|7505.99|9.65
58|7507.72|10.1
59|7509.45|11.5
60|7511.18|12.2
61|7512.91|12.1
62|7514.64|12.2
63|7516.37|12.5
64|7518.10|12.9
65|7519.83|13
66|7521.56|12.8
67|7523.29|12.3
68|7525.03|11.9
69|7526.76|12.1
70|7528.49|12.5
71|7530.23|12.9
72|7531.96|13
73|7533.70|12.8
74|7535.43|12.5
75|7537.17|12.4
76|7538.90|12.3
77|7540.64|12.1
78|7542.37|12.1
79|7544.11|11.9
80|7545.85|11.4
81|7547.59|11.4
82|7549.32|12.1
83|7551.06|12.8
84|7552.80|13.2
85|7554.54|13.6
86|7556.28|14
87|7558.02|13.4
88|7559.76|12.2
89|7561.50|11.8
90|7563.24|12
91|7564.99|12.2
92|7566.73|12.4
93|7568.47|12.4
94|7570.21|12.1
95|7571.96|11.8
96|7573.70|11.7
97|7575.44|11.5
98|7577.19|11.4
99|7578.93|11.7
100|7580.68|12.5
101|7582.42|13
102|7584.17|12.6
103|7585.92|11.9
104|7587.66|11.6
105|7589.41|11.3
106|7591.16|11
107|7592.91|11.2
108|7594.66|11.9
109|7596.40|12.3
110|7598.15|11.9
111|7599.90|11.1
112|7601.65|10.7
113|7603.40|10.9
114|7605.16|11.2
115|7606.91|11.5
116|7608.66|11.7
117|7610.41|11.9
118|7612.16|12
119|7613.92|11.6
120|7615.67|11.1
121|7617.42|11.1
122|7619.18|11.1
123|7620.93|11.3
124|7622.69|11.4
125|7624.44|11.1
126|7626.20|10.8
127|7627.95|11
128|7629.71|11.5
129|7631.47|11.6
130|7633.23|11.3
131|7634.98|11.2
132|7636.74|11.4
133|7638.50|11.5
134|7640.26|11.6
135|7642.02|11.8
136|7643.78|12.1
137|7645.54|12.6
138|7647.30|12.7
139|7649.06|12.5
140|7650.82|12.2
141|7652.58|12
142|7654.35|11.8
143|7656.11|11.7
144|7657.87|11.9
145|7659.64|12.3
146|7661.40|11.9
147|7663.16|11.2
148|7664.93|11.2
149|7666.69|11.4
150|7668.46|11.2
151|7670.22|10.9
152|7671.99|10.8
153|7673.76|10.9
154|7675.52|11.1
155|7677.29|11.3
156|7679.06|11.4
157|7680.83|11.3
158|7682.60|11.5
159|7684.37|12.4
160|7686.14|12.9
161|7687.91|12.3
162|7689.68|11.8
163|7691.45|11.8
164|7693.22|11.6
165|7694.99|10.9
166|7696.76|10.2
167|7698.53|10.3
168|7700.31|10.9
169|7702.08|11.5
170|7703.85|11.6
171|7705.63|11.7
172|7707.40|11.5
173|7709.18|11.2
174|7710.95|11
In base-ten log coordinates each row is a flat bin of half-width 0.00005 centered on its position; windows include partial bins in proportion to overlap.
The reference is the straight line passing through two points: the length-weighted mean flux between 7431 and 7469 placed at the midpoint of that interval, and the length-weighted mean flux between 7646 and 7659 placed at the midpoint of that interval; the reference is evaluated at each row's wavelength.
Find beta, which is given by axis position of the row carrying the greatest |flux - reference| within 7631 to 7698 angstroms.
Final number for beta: 7696.76 angstroms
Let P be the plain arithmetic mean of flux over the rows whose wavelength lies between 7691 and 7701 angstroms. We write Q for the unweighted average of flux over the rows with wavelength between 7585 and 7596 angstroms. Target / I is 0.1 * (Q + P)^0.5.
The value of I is 0.474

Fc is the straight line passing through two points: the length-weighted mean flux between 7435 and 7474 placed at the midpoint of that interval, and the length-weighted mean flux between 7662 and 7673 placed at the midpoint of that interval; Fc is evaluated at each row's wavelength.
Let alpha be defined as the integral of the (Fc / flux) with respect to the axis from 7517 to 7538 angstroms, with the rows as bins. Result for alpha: 19.6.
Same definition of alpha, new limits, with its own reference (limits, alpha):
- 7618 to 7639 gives 21.1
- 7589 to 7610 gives 21.1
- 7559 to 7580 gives 20.3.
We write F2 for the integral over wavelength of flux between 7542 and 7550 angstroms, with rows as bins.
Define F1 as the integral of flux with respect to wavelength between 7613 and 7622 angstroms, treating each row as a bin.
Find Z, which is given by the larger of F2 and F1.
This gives 101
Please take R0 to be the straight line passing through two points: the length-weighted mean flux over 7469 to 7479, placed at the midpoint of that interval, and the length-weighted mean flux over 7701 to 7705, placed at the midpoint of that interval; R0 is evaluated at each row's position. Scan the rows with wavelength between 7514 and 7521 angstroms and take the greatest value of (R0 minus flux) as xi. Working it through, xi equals -0.39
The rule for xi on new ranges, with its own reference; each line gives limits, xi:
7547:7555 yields 0.37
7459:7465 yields 0.50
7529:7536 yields -0.72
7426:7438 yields 0.14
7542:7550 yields 0.37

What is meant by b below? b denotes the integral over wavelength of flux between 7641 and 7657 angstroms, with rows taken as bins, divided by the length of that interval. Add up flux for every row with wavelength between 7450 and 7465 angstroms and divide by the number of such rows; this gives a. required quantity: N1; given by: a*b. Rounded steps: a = 12.0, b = 12.2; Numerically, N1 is 146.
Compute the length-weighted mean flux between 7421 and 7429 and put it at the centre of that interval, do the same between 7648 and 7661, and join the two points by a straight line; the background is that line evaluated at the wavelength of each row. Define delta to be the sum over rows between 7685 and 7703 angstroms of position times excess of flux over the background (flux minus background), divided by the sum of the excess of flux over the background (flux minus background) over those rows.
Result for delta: 7699.1 angstroms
